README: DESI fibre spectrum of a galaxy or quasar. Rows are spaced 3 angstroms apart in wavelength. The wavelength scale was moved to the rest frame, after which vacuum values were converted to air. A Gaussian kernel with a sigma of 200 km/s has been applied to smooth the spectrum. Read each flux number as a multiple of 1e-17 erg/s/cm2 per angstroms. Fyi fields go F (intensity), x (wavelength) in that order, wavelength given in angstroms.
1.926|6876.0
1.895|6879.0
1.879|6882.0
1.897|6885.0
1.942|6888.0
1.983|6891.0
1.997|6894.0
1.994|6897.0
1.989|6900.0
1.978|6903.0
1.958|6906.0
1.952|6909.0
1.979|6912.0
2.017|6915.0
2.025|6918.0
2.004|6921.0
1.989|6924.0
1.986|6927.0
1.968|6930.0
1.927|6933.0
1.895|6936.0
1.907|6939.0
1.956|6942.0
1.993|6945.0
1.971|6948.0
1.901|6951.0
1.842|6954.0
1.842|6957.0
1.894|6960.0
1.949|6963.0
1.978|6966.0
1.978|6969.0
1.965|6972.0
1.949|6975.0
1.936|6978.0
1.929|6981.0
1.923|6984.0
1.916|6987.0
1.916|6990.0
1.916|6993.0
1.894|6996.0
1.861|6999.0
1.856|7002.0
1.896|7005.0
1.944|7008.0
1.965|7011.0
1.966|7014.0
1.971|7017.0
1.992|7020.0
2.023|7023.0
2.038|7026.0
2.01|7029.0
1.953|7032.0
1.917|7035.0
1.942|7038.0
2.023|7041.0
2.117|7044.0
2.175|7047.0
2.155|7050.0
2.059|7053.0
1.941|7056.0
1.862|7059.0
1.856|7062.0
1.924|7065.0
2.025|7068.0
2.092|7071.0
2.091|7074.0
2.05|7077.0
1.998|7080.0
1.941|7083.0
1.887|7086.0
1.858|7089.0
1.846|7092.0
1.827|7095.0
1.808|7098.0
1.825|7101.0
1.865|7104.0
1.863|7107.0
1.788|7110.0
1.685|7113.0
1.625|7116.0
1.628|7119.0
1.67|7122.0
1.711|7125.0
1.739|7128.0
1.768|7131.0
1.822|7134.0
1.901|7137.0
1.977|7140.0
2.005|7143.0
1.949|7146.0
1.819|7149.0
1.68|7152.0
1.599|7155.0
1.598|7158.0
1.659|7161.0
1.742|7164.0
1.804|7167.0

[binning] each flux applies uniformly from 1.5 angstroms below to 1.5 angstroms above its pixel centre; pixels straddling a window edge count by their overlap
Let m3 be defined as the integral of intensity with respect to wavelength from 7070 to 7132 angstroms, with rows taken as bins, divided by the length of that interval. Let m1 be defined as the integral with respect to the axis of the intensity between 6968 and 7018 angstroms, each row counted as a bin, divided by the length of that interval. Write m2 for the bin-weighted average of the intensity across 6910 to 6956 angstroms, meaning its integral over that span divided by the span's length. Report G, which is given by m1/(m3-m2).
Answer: -16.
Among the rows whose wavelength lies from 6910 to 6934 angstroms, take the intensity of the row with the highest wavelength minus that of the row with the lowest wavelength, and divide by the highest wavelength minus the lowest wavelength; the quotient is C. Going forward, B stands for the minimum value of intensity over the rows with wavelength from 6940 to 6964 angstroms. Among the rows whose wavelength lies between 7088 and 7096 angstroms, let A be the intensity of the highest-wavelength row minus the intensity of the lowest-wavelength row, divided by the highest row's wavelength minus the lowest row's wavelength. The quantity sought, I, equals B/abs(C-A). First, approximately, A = -0.005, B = 1.842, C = -0.002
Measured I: 685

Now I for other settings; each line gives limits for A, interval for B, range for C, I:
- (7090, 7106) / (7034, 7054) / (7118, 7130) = 178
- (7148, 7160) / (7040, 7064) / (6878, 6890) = 62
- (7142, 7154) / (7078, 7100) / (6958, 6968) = 36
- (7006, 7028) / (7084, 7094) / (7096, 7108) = 2077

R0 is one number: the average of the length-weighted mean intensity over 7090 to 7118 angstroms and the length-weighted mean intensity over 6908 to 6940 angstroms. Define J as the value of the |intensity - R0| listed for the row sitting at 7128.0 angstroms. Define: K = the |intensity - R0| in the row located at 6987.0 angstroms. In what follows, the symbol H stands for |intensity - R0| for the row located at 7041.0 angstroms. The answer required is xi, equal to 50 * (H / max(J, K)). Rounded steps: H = 0.14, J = 0.14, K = 0.04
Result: 51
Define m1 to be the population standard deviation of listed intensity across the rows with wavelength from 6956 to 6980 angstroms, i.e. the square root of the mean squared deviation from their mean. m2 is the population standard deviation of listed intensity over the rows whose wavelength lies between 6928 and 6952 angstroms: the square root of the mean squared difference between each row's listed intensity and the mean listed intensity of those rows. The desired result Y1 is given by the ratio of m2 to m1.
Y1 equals 0.8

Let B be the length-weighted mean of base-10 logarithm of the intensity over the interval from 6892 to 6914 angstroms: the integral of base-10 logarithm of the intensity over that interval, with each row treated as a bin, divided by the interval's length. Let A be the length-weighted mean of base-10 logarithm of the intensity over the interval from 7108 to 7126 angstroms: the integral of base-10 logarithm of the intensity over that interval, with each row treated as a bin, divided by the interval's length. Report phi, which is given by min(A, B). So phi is 0.23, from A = 0.227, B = 0.30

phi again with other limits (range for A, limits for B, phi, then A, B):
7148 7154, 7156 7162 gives 0.21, 0.238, 0.21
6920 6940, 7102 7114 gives 0.26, 0.291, 0.26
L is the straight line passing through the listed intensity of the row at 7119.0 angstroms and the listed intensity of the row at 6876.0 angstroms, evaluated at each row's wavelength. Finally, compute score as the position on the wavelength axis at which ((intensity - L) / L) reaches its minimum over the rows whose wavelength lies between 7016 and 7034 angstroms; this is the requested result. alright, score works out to 7017.0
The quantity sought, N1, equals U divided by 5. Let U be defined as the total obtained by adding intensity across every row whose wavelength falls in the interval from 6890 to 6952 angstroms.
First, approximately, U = 41.4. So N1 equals 8.27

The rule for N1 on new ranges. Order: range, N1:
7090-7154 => 7.56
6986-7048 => 8.26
